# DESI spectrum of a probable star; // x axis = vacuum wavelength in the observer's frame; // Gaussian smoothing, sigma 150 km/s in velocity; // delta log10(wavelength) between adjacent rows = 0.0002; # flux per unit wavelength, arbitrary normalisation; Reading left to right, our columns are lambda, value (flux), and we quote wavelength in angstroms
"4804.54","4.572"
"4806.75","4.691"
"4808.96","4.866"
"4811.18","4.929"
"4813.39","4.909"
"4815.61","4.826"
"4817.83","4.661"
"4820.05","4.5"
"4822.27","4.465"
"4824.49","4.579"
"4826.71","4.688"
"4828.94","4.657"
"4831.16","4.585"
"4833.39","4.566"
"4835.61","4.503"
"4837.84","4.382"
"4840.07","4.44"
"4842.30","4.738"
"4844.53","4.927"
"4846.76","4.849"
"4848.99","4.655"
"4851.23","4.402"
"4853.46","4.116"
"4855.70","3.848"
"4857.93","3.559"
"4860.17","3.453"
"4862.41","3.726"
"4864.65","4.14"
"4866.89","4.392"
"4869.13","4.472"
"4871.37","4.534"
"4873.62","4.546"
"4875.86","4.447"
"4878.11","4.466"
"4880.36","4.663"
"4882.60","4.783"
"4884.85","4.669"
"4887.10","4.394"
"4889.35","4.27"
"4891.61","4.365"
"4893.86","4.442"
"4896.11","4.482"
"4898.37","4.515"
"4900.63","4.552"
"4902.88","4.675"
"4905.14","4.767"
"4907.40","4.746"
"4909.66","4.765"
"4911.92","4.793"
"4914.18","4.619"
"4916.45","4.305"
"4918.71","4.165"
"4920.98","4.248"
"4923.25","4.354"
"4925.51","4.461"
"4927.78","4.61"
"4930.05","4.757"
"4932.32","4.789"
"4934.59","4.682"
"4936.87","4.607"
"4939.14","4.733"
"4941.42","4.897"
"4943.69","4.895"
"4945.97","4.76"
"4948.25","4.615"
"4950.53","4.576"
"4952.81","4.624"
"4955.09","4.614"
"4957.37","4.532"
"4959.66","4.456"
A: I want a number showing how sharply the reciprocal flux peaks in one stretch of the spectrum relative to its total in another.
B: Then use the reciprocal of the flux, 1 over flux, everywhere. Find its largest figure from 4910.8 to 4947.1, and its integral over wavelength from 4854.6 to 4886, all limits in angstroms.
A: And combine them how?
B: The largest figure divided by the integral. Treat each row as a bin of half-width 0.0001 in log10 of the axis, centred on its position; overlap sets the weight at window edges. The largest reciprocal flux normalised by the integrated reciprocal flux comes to 0.032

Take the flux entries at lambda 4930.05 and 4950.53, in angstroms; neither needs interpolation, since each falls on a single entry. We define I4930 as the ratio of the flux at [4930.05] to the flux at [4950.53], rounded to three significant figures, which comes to 1.04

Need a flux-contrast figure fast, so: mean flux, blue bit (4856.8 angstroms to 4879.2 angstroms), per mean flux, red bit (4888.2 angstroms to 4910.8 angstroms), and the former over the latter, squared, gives 0.84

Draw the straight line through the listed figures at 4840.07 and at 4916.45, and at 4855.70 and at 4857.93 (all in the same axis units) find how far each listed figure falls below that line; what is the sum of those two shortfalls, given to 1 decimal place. 1.4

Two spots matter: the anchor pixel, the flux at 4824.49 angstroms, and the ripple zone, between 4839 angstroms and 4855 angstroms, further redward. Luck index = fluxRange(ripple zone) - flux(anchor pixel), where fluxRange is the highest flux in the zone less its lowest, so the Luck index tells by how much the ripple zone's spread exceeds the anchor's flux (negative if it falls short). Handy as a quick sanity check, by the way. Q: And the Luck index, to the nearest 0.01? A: -3.77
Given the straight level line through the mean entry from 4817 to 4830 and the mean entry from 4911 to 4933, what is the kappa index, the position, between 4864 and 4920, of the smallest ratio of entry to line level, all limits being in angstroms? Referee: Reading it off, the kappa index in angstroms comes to 4864.65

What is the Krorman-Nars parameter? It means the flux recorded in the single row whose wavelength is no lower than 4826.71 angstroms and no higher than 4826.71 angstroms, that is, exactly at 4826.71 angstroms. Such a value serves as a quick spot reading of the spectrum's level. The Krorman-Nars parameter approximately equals 4.688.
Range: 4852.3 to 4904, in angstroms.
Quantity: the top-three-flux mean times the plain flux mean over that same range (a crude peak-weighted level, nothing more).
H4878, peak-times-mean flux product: 20.4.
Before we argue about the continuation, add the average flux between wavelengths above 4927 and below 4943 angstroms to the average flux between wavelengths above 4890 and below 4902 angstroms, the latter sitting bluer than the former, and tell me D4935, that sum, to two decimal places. 9.20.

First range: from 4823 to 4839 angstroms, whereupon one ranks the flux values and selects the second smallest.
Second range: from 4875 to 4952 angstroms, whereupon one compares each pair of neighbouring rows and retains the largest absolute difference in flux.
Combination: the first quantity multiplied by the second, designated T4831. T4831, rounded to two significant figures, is 1.4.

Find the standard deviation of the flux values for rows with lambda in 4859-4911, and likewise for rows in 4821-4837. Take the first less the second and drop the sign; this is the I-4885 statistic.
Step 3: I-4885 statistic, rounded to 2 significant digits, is 0.24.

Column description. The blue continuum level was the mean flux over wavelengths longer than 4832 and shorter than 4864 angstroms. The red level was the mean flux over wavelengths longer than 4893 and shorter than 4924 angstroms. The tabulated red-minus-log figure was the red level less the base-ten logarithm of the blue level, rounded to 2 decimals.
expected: 3.90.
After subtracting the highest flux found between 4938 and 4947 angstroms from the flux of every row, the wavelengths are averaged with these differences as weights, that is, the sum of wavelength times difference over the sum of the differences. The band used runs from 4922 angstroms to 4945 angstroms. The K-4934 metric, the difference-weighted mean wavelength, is 4929.3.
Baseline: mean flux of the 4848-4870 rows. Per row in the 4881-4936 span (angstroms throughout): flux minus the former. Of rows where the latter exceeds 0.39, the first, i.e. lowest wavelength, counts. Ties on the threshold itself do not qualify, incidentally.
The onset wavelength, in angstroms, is 4882.60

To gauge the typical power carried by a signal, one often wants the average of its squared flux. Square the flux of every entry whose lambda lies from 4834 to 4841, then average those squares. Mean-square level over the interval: 20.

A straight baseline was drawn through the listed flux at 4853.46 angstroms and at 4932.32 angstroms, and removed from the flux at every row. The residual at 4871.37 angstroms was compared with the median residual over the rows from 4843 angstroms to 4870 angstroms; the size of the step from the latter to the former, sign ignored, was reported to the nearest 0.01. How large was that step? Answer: 0.18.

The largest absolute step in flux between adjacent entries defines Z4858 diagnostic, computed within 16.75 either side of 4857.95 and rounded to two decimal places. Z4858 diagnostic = 0.41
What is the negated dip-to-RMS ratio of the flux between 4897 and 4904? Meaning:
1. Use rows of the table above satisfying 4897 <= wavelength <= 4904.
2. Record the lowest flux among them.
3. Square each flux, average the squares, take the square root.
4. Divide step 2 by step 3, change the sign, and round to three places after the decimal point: -0.986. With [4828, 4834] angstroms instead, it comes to -0.992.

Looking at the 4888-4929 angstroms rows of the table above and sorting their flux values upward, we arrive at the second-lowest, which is 4.248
